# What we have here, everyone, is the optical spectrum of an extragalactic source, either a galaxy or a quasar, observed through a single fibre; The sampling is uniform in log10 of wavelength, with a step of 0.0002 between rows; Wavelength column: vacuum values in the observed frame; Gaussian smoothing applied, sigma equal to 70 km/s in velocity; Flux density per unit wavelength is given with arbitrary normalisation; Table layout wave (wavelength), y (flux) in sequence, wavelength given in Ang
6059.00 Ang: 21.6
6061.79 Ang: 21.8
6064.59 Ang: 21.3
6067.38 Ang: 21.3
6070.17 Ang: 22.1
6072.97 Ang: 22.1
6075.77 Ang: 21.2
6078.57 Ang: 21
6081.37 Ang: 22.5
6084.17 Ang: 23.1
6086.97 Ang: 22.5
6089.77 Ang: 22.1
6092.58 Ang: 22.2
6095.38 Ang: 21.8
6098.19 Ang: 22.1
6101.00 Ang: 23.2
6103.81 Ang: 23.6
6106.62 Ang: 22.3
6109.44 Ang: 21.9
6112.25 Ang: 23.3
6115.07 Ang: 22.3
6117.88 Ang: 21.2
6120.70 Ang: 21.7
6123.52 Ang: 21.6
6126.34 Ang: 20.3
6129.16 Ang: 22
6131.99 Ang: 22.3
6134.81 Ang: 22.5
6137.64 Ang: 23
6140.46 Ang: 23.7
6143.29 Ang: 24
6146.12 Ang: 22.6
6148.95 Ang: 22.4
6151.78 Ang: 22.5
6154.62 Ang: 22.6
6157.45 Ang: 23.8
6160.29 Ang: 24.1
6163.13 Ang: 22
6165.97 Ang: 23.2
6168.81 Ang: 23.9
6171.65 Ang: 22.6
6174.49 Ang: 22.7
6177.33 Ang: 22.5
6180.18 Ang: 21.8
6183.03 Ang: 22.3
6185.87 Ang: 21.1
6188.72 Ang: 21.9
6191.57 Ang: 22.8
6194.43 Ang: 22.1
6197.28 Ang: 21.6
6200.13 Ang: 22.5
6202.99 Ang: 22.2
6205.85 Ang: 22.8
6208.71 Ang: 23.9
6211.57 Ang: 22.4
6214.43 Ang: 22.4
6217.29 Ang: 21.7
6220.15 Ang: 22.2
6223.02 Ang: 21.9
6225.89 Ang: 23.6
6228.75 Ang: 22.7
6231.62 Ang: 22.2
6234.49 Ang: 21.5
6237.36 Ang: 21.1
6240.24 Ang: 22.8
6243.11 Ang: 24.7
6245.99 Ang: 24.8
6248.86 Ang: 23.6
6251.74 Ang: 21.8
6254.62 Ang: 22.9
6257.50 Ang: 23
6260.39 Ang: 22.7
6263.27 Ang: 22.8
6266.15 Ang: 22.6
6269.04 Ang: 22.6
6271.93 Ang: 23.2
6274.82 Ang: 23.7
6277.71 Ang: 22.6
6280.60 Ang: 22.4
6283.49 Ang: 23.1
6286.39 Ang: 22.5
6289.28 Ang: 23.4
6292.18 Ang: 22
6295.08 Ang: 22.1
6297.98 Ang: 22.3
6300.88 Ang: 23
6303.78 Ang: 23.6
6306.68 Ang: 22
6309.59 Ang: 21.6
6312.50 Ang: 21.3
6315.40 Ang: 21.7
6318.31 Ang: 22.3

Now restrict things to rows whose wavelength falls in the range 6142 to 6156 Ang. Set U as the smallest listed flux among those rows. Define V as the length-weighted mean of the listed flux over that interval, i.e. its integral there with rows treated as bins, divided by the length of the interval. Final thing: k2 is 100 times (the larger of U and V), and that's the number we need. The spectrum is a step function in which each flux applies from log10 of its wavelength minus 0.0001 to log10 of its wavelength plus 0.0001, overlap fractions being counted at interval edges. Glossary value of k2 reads 2280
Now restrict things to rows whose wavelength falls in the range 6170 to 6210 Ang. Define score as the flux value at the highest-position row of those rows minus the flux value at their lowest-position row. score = 1.3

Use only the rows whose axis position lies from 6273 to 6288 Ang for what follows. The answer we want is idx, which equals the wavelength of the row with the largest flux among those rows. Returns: 6274.82 Ang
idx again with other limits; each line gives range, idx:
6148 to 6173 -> 6160.29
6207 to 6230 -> 6208.71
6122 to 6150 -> 6143.29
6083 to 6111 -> 6103.81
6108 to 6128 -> 6112.25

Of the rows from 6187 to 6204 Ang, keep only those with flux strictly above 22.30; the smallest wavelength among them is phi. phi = 6191.57 Ang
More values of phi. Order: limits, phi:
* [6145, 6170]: 6146.12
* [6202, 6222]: 6205.85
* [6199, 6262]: 6200.13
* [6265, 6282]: 6266.15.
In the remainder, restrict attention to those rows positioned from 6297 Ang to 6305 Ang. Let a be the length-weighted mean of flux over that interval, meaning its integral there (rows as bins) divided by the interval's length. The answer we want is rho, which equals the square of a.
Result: 529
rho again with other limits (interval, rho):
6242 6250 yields 595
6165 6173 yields 540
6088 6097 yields 487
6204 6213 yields 528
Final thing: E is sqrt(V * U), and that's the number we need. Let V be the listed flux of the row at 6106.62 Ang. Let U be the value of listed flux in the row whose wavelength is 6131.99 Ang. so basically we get 22.3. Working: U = 22.3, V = 22.3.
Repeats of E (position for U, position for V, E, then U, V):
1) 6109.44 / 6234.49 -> 21.7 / 21.9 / 21.5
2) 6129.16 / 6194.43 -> 22.0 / 22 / 22.1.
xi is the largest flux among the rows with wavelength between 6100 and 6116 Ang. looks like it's 23.6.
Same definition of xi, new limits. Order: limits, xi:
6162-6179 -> 23.9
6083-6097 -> 23.1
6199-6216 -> 23.9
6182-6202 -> 22.8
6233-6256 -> 24.8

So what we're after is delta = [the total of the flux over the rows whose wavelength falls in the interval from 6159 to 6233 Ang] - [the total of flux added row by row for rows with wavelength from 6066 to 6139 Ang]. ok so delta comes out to 10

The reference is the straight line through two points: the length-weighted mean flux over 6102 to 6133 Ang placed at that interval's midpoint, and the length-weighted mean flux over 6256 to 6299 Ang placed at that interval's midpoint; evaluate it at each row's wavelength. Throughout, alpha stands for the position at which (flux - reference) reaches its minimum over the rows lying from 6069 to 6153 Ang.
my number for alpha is 6126.34 Ang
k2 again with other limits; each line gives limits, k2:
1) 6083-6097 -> 2233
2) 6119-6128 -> 2122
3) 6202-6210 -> 2298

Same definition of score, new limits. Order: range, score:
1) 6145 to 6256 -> 0.3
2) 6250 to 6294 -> 0.2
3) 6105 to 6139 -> 0.7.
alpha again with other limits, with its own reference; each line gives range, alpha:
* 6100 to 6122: 6117.88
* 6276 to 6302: 6292.18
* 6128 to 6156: 6129.16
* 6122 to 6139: 6126.34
